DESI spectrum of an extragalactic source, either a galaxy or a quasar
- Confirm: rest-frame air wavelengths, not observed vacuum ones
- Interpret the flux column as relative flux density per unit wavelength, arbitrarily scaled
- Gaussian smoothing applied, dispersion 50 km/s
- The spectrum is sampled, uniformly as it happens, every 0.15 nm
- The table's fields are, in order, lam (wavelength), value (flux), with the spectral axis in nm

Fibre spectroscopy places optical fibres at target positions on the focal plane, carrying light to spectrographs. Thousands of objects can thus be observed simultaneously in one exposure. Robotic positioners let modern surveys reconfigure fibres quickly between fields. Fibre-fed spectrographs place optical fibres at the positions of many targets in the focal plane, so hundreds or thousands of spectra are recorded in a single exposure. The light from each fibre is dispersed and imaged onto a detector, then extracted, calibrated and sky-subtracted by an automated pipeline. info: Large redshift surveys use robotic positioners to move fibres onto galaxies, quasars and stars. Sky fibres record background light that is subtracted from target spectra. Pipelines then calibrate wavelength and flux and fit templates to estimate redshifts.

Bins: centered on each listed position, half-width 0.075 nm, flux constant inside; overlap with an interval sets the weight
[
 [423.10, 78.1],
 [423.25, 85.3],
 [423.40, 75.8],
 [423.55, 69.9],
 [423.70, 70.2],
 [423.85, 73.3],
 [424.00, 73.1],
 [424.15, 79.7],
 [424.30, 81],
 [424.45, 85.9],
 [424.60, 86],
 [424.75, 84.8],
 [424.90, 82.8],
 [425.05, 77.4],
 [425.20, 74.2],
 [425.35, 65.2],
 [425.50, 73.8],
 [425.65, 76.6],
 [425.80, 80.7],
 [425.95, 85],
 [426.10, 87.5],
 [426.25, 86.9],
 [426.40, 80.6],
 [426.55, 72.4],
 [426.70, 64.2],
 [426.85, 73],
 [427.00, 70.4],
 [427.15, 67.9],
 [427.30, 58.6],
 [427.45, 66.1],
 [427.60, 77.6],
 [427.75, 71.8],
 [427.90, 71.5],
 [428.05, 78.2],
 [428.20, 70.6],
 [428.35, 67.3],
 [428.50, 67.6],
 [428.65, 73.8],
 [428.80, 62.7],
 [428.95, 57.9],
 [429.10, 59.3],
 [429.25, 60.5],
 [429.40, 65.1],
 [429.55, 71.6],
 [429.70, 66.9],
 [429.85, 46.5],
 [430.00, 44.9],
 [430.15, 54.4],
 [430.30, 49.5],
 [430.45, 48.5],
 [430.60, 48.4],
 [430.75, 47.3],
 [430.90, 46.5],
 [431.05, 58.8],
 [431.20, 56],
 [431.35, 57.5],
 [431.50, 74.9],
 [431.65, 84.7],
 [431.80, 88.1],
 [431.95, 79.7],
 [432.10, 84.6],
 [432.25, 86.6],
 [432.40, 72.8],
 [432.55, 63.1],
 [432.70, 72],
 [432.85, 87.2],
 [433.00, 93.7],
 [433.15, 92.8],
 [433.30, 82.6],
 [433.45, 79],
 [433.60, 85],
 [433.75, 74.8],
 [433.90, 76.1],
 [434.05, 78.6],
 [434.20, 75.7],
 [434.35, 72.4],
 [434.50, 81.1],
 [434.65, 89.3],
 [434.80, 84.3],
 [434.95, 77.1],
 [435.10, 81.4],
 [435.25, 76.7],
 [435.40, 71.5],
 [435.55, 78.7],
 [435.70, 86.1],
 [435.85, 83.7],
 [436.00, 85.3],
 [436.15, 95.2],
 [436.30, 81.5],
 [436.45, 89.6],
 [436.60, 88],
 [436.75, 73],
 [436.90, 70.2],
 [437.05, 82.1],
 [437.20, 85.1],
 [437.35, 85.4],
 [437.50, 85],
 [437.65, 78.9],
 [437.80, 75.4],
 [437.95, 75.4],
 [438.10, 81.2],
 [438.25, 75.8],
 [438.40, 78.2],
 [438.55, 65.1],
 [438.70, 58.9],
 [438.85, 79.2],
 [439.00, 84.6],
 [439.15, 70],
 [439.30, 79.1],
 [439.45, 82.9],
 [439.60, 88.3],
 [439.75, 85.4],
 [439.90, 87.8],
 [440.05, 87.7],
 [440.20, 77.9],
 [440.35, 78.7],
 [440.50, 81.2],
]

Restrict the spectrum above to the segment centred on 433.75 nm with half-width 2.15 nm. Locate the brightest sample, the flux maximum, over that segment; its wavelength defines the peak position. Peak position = 433.00 nm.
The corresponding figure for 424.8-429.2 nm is 426.10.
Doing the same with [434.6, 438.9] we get 436.15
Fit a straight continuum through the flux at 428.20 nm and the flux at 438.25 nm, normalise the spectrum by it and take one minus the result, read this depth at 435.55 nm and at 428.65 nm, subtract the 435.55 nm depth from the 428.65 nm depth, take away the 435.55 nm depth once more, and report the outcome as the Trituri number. 0.1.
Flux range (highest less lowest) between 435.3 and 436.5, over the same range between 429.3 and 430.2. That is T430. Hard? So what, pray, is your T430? 0.89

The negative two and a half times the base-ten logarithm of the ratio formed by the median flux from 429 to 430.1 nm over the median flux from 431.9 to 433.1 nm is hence 0.33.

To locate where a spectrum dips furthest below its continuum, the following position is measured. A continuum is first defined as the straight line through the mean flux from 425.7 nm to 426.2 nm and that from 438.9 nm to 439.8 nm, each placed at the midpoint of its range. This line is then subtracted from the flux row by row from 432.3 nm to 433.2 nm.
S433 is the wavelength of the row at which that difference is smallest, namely 432.55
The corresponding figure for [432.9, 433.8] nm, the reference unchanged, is 433.75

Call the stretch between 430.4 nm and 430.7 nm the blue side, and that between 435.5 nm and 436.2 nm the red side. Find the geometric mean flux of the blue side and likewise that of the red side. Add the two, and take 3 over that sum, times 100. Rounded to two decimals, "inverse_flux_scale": 2.24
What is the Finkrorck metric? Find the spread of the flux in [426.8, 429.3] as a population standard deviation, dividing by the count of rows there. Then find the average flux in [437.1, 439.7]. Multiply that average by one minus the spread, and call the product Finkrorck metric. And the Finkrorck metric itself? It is -405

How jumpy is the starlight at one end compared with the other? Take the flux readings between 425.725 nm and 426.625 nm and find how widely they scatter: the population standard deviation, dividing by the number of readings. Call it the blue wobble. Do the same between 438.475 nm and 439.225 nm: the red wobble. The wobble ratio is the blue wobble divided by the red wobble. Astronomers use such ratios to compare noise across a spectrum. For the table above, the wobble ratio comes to 0.55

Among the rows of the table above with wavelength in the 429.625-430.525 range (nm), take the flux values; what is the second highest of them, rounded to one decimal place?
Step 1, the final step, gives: 54.4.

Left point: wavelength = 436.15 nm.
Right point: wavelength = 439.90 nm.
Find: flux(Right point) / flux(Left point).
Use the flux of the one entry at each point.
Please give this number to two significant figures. 0.92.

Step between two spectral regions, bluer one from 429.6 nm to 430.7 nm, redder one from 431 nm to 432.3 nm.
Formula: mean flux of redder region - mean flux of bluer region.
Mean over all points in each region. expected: 23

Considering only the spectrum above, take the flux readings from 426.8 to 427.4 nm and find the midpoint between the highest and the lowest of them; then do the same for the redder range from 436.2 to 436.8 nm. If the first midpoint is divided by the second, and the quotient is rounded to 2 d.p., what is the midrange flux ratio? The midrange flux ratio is 0.81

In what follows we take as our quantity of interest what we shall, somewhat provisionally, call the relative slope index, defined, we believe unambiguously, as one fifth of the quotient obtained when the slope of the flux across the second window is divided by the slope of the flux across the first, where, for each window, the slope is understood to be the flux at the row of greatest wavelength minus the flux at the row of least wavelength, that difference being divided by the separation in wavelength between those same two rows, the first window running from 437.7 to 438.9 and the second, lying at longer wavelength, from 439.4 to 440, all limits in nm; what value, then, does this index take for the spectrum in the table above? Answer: 0.60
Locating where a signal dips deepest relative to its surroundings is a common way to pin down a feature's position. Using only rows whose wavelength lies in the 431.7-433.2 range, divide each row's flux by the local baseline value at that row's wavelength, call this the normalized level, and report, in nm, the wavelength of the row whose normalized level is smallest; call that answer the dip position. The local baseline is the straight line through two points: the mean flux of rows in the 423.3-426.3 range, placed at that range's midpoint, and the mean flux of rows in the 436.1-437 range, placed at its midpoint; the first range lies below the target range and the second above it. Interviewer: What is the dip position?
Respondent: 432.55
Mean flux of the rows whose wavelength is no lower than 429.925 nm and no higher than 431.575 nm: 53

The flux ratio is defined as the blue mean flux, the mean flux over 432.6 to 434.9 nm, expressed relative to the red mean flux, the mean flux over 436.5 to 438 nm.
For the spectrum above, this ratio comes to 1.02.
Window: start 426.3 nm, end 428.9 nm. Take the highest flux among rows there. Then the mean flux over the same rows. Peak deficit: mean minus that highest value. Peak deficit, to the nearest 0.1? -10.3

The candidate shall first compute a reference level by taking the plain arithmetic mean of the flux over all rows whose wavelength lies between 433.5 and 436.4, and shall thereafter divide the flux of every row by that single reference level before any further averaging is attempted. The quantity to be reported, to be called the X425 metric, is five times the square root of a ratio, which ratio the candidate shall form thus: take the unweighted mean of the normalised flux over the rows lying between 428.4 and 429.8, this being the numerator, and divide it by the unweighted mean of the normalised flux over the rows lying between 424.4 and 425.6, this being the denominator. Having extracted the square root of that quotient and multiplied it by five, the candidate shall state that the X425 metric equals 4.54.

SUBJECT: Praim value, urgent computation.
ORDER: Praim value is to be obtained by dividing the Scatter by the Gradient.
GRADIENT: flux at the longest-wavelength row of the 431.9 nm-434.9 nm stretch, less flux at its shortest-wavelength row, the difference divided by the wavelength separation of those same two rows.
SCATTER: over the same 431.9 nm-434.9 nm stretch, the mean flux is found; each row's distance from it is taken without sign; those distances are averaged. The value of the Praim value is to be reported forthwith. 3.8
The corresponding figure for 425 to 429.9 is -1.1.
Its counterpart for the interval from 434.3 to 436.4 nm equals 1.0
